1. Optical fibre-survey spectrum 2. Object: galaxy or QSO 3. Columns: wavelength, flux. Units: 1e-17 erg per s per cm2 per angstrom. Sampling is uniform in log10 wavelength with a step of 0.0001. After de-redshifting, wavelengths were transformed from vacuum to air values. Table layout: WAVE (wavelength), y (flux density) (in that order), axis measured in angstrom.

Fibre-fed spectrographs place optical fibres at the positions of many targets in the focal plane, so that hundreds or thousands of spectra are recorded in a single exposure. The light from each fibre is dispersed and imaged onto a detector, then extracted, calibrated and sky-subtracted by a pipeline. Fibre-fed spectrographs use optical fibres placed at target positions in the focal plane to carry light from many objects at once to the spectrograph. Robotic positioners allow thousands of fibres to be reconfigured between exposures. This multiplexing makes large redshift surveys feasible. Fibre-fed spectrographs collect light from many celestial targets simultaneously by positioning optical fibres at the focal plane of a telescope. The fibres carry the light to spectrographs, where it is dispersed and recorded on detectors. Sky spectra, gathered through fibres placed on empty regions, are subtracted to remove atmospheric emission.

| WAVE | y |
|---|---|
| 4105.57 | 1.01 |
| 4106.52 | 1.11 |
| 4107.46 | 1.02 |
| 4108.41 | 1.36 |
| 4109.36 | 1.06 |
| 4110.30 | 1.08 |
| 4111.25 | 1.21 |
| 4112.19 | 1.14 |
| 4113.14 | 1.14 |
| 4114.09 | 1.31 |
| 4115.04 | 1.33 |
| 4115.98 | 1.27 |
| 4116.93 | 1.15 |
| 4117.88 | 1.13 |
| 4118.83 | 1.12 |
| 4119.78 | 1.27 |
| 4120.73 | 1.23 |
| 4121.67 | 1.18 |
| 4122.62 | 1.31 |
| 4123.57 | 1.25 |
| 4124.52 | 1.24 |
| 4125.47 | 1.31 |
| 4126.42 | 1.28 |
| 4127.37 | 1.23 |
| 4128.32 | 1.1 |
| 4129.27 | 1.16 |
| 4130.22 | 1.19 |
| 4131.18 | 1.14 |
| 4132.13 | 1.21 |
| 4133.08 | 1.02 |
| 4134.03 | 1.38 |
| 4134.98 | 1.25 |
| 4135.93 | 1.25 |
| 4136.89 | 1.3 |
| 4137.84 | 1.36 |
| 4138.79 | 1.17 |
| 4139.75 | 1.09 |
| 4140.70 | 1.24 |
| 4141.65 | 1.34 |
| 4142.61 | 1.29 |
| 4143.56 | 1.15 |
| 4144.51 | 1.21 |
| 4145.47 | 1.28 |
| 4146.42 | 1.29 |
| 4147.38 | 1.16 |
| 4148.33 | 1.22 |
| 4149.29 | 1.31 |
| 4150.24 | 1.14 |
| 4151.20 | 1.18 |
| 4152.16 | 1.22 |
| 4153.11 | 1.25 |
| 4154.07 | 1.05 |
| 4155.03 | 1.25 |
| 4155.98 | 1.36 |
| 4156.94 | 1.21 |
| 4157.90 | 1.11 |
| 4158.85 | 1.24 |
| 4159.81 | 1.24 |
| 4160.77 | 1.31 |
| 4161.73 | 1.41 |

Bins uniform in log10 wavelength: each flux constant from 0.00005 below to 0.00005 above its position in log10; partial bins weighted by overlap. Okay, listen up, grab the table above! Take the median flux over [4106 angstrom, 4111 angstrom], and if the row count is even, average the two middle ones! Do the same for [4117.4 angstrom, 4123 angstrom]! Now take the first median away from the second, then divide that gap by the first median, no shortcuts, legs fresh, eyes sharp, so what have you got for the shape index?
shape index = 0.116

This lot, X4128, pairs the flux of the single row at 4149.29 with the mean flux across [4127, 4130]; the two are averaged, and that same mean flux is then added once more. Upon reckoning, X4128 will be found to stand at 2.40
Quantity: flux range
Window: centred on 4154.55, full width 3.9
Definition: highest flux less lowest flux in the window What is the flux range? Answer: 0.31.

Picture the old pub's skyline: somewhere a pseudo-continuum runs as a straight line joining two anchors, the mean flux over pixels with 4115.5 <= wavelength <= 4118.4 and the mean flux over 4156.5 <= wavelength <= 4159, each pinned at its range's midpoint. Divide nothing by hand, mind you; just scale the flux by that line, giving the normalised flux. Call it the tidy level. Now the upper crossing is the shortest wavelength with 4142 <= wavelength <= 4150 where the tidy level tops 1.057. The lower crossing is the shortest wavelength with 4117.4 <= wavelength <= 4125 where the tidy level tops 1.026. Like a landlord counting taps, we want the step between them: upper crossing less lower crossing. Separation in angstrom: 22.8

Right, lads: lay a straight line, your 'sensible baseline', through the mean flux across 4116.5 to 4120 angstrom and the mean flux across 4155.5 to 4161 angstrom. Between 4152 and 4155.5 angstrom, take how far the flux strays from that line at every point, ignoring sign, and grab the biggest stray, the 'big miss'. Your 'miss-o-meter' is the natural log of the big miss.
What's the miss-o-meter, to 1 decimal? -1.7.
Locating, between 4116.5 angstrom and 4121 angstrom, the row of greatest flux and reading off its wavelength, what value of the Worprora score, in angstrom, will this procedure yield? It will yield 4119.78 angstrom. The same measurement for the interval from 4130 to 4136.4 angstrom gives 4134.03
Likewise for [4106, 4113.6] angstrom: 4108.41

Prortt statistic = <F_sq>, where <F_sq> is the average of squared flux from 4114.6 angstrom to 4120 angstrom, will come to 1.47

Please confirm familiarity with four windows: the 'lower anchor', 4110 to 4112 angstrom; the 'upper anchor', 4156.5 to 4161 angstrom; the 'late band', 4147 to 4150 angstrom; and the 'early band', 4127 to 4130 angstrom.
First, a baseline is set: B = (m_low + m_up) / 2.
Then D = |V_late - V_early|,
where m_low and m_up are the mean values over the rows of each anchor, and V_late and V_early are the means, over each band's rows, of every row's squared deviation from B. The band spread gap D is 0.0027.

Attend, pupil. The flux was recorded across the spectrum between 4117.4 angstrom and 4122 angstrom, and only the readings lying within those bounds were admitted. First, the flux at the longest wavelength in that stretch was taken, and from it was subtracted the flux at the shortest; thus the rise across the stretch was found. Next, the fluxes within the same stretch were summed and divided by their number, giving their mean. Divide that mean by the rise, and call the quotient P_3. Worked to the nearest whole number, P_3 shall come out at 24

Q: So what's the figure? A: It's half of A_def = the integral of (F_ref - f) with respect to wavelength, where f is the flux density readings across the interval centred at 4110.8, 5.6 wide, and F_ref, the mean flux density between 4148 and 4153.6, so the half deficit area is 0.16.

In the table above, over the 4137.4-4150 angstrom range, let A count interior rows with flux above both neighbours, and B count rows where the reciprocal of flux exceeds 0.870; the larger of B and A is 2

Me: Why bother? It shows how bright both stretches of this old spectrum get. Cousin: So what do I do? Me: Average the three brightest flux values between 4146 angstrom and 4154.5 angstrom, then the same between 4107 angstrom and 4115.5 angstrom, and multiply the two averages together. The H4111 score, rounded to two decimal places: 1.71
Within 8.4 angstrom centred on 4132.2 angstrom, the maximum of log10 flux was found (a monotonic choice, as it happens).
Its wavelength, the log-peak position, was 4134.03 angstrom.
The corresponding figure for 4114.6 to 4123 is 4115.04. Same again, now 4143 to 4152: 4149.29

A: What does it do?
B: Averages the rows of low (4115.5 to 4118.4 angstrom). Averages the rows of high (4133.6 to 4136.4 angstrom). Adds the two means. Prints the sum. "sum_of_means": 2.48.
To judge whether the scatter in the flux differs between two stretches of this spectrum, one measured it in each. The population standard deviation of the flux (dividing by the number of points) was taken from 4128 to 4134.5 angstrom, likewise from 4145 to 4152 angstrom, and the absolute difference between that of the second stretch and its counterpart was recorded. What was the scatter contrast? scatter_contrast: 0.040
